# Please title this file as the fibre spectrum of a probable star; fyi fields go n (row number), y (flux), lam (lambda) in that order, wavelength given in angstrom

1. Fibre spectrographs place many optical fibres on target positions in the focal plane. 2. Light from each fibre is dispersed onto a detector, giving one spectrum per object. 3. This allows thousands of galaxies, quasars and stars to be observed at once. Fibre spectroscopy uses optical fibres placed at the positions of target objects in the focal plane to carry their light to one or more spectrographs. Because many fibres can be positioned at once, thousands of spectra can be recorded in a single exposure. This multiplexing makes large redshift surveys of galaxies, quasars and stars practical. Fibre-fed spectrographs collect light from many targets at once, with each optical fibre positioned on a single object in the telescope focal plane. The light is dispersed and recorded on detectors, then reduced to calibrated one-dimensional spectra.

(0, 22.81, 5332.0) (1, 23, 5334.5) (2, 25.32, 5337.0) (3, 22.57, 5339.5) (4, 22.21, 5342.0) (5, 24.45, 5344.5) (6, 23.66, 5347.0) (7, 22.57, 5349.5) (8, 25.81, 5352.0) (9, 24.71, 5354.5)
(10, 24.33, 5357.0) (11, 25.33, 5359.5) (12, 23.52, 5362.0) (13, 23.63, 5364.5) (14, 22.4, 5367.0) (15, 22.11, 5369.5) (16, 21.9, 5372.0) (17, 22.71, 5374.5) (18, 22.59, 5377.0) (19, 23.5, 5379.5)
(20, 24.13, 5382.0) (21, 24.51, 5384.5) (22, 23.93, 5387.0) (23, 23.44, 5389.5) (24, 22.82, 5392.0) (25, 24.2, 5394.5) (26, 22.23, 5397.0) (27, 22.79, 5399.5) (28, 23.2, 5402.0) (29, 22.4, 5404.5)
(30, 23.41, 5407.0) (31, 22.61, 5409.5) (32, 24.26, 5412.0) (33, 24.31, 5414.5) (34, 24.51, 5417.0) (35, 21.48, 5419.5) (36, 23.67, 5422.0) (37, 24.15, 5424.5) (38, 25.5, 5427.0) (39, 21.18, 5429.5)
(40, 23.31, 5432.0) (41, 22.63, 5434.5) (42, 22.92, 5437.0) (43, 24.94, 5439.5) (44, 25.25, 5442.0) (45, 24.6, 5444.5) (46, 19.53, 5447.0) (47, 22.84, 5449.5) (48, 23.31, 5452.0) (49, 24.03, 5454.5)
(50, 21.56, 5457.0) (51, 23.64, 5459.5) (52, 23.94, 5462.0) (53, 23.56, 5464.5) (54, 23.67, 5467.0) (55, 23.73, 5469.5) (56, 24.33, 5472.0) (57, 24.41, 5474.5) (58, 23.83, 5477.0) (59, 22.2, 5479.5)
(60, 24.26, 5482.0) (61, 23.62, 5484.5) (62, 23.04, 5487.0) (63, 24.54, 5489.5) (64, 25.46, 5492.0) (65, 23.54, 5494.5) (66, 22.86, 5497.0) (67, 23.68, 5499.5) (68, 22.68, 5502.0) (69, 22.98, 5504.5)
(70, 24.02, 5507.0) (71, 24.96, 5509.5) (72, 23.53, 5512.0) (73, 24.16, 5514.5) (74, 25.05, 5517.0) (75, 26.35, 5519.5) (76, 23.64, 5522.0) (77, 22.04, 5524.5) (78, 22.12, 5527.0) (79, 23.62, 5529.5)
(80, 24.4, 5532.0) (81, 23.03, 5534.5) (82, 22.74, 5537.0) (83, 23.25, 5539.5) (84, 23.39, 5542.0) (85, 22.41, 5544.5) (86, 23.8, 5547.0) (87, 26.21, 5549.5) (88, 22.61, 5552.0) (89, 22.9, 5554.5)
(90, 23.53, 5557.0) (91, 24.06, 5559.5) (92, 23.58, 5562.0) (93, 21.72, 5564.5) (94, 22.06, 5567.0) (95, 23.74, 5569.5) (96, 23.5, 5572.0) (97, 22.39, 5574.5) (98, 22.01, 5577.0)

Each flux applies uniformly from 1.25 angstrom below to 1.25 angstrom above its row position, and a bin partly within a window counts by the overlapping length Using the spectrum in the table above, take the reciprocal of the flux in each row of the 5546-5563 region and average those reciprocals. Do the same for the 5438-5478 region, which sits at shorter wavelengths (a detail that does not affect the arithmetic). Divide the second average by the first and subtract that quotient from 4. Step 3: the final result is 2.988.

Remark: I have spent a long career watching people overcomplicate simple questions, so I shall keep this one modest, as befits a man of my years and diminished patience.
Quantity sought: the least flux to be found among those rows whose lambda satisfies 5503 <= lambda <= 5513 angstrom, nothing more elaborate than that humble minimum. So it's 22.98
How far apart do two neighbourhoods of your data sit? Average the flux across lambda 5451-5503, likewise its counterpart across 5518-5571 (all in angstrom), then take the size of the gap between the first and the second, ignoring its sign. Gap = 0.22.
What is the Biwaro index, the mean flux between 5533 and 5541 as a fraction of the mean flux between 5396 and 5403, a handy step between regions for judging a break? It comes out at 1.01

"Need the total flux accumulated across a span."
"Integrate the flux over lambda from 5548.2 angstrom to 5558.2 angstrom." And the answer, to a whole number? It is 238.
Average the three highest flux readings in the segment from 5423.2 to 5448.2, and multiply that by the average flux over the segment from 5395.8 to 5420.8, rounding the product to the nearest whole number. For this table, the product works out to 583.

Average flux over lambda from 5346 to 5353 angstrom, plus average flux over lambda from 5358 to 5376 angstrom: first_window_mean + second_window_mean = 47.1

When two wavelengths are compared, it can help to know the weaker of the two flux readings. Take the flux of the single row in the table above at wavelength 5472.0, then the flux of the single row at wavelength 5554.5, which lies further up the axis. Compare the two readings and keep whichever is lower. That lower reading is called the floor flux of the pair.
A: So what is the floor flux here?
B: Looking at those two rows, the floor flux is 22.9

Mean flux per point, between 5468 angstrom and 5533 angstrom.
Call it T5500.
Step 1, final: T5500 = 23.8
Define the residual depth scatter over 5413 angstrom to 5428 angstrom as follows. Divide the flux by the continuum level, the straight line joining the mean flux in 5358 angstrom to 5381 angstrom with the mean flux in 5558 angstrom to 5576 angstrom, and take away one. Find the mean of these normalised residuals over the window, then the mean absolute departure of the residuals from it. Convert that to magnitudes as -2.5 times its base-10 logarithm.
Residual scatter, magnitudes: 3.5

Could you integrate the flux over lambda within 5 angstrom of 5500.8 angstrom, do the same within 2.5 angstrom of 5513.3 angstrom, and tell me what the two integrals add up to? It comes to 350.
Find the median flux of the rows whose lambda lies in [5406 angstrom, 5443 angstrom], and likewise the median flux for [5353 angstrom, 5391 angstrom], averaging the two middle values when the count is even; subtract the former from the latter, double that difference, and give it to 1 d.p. -0.3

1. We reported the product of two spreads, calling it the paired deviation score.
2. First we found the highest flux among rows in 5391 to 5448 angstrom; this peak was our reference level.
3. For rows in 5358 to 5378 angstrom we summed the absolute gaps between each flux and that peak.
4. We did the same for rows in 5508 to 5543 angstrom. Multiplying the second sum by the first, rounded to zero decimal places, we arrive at 523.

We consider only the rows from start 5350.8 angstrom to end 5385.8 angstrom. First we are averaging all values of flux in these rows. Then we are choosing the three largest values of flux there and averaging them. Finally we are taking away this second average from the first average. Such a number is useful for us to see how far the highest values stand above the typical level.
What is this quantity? -1.6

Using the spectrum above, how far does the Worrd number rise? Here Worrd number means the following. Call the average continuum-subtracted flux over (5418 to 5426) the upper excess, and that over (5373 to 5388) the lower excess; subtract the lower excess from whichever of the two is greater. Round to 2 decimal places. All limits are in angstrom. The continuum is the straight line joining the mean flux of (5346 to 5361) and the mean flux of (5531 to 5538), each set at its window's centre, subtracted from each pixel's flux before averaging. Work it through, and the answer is 0.00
